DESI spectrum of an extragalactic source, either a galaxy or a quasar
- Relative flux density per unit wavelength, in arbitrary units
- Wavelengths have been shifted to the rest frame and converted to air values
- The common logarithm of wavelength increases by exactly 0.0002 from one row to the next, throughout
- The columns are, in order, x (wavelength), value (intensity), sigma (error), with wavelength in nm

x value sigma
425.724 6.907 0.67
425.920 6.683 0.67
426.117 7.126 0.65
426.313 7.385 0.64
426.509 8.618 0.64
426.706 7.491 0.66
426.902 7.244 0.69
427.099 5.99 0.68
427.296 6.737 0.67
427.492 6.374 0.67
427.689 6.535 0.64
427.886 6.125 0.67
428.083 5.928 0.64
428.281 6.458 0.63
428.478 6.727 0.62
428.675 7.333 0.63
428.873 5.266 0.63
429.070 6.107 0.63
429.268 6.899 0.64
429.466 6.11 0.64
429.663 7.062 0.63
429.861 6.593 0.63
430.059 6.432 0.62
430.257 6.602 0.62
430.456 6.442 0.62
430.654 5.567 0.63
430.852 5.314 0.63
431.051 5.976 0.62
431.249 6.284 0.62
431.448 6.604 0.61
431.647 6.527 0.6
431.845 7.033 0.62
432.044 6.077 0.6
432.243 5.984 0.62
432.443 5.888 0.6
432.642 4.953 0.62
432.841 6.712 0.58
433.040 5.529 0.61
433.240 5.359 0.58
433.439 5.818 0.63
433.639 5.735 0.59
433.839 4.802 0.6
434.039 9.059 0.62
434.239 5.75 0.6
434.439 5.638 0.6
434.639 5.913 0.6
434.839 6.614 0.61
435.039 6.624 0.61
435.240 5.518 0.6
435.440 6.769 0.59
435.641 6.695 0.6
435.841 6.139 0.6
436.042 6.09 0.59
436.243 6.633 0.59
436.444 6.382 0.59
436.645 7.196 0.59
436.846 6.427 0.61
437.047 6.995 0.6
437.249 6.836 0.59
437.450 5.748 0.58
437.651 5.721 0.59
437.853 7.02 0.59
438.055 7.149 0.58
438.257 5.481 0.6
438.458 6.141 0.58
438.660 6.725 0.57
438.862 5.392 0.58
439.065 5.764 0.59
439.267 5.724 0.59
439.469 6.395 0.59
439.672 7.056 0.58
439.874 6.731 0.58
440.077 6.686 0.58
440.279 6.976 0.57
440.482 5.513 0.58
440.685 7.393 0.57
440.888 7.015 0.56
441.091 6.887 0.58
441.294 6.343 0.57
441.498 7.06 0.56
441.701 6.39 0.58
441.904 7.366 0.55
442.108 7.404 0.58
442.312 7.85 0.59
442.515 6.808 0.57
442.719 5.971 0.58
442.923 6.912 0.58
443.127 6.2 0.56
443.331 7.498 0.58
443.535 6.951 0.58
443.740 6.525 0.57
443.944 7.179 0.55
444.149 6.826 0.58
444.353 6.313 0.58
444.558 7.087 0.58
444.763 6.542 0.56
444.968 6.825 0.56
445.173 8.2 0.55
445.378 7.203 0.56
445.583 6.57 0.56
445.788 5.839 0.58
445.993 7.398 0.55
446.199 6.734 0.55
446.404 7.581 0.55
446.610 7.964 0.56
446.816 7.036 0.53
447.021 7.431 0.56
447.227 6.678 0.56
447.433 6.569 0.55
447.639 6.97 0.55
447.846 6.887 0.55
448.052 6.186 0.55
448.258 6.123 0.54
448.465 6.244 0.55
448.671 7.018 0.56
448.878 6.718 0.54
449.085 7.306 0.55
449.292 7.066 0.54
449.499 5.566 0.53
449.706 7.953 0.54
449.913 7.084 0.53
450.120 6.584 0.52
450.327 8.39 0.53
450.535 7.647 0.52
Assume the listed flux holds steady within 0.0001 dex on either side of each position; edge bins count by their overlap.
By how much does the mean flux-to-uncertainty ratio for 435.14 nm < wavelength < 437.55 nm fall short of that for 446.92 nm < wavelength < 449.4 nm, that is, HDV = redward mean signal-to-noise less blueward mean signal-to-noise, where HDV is 1.4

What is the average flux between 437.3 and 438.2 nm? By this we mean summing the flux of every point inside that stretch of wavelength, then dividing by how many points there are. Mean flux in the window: 6.4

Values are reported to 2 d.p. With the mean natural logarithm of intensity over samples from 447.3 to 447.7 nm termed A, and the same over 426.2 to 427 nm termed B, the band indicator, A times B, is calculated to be 3.89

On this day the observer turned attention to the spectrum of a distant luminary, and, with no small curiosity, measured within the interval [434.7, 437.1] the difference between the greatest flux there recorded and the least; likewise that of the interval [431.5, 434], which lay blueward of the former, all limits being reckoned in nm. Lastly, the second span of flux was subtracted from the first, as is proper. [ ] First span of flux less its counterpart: -1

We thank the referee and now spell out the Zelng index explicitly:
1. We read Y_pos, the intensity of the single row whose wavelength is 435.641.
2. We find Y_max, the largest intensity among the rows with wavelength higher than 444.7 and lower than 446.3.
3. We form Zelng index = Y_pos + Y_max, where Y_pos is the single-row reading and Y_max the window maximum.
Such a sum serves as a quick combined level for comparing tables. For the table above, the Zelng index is 14.9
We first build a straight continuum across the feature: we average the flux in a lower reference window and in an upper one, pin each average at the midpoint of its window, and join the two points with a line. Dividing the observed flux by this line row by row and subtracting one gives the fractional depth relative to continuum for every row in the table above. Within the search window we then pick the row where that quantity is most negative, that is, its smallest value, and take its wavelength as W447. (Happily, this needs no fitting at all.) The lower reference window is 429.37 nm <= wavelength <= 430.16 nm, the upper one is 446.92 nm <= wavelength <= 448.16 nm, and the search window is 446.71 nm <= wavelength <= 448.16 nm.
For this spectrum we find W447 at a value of 448.052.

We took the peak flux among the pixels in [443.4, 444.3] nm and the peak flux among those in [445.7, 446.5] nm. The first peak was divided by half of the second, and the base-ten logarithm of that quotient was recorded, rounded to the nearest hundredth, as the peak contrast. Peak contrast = 0.28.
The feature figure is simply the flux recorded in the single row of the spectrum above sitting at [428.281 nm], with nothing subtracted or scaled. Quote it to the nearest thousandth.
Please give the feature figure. 6.458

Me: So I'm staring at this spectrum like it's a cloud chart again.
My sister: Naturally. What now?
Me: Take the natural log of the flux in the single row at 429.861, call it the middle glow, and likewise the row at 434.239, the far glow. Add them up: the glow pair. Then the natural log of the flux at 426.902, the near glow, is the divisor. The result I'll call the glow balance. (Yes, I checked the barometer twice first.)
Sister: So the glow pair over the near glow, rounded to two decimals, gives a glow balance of 1.84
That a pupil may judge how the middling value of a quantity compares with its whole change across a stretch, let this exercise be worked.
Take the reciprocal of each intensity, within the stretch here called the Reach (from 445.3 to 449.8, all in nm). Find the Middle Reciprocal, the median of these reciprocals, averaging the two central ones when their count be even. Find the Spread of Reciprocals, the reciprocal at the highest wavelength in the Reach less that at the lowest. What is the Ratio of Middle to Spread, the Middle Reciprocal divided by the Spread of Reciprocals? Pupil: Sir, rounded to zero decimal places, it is -11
